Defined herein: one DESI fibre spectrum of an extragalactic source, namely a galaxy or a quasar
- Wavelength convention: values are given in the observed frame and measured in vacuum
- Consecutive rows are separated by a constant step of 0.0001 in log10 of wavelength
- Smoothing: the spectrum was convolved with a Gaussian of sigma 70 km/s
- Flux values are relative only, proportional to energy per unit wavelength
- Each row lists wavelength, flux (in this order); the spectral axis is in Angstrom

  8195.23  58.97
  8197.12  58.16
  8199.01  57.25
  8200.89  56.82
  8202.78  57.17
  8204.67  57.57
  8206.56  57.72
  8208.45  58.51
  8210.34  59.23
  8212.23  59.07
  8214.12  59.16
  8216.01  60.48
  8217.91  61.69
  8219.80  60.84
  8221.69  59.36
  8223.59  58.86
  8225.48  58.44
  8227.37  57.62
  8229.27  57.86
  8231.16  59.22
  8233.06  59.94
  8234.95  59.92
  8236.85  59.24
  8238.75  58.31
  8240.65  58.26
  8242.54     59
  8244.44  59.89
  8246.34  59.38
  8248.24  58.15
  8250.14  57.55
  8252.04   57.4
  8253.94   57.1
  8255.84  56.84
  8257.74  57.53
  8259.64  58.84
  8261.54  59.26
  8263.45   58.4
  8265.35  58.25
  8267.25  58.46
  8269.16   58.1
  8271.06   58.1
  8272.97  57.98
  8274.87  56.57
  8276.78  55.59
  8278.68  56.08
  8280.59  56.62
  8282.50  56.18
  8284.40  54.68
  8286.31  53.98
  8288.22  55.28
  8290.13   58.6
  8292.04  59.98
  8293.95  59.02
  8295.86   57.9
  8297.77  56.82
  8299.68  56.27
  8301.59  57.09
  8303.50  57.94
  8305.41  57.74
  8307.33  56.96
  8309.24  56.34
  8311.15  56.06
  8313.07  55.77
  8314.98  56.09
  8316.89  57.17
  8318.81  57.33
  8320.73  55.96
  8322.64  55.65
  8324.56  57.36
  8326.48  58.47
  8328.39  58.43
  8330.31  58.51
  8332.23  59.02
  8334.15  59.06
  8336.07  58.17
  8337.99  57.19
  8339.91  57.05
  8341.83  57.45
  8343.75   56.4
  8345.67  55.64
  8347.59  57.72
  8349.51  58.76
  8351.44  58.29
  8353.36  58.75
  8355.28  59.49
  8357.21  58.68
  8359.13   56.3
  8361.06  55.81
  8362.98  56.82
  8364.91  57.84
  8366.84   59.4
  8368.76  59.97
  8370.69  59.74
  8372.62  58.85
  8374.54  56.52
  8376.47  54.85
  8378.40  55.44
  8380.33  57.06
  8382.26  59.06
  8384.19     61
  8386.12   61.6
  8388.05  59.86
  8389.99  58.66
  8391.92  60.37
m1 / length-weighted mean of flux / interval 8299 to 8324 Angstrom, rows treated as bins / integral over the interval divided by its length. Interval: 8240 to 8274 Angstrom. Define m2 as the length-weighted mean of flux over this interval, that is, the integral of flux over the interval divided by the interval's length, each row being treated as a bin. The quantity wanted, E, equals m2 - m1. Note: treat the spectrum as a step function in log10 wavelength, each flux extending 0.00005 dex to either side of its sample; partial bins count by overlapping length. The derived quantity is 1.6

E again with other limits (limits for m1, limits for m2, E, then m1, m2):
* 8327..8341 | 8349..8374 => 0.1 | 58.2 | 58.3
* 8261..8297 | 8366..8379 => 0.6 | 57.3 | 57.9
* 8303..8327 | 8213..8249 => 2.5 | 56.8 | 59.2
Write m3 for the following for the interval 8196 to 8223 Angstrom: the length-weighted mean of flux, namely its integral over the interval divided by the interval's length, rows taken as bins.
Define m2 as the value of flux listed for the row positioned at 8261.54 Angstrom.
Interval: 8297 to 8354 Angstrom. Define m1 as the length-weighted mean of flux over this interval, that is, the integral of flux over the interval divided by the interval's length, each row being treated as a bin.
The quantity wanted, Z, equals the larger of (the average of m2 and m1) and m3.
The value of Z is 58.8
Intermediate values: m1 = 57.3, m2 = 59.26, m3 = 58.8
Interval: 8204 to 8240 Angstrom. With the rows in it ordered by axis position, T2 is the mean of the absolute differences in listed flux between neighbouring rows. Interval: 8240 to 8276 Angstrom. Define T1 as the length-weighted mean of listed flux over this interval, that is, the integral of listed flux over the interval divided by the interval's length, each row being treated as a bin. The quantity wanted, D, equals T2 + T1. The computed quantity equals 58.8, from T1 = 58.1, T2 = 0.69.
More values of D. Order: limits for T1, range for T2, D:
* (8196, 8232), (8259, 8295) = 59.5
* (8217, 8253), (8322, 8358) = 59.7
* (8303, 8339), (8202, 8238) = 58.0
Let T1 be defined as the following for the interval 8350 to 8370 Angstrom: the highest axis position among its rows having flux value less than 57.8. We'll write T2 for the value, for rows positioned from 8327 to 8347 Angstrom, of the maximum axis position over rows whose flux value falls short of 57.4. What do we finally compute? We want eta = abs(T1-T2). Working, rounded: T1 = 8362.98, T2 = 8345.67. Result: 17.3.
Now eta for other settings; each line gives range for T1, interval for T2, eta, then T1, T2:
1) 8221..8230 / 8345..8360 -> 131.8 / 8227.37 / 8359.13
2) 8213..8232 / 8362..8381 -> 153.0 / 8227.37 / 8380.33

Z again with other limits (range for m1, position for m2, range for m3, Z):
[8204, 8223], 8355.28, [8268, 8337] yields 59.4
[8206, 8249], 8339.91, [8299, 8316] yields 58.1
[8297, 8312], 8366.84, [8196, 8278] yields 58.4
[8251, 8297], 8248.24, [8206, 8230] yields 59.2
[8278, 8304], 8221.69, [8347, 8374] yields 58.3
